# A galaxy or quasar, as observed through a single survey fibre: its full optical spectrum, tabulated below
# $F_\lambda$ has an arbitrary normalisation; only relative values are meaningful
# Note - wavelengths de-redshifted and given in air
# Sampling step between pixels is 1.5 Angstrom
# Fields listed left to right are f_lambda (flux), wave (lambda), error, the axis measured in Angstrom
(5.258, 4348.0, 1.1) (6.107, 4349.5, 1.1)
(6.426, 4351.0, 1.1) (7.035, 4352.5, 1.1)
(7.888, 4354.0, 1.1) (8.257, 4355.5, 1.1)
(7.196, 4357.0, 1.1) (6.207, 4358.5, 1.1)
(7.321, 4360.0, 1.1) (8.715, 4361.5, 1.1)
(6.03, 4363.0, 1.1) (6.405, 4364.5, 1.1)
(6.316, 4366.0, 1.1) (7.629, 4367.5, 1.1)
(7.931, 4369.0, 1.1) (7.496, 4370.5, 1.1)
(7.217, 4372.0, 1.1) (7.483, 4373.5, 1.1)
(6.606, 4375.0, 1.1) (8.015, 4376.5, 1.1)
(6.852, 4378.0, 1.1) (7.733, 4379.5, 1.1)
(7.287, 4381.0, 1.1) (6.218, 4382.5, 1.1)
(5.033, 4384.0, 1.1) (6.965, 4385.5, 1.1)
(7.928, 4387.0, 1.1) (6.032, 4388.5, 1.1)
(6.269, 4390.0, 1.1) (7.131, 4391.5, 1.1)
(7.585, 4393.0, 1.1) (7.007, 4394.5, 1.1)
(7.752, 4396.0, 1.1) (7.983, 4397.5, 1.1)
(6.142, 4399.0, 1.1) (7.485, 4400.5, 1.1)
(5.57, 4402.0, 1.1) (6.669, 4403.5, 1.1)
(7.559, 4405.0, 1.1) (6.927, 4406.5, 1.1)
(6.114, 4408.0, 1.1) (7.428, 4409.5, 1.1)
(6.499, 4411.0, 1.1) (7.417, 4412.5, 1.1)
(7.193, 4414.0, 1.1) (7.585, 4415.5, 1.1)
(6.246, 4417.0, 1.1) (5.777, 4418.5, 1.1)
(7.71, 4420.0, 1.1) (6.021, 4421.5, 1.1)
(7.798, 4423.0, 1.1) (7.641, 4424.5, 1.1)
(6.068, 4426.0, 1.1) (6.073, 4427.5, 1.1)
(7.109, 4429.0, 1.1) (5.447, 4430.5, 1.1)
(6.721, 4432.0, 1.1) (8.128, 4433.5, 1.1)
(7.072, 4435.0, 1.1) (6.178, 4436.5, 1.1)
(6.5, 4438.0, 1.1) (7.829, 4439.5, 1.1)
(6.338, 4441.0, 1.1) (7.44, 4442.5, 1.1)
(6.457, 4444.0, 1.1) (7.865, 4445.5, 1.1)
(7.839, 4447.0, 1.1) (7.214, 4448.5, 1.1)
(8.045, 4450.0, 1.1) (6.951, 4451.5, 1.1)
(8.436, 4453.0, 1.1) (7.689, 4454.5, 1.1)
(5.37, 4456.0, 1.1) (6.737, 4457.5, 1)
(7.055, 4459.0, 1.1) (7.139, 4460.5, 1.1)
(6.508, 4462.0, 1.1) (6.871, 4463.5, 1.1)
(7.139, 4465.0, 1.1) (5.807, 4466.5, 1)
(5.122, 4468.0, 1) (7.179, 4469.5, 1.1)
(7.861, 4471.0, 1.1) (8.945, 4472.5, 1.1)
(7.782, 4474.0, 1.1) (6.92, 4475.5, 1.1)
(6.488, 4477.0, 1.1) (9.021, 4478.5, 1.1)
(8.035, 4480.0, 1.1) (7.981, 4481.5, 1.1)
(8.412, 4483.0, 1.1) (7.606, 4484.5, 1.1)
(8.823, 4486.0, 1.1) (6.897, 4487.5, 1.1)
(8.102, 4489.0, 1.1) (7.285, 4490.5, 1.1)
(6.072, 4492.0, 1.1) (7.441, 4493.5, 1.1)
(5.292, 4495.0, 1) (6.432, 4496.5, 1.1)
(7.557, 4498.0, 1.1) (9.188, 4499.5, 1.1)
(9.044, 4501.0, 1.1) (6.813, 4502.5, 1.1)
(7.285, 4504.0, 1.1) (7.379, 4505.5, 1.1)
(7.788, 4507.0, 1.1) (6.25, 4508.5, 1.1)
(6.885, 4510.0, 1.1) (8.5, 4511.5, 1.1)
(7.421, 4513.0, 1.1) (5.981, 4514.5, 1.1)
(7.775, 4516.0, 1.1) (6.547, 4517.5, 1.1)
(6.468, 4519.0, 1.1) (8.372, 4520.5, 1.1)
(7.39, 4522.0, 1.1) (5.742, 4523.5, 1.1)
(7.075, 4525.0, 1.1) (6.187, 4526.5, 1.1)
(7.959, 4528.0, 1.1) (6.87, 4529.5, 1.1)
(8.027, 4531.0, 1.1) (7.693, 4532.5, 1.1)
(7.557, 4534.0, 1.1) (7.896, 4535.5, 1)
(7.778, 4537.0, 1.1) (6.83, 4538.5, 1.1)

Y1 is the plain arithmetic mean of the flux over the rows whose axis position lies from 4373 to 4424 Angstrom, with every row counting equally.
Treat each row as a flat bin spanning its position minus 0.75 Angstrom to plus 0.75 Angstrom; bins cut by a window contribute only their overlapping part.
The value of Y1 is 6.94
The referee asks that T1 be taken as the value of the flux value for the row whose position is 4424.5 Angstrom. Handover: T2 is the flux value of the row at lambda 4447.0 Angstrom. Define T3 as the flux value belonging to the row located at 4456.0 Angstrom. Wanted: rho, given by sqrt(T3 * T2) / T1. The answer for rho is 0.85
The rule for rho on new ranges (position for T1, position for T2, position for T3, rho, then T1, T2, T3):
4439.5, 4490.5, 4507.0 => 0.96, 7.829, 7.285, 7.788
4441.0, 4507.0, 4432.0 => 1.14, 6.338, 7.788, 6.721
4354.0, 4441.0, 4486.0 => 0.95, 7.888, 6.338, 8.823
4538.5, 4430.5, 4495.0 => 0.79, 6.83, 5.447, 5.292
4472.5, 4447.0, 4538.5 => 0.82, 8.945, 7.839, 6.83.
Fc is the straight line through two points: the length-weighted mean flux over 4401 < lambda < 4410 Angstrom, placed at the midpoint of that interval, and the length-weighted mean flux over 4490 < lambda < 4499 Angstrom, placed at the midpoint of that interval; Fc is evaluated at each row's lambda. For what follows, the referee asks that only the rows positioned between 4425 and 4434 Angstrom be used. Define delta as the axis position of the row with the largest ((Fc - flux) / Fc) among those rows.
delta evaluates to 4430.5 Angstrom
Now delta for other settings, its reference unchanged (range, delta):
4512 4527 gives 4523.5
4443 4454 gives 4444.0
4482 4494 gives 4492.0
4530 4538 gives 4534.0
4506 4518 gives 4514.5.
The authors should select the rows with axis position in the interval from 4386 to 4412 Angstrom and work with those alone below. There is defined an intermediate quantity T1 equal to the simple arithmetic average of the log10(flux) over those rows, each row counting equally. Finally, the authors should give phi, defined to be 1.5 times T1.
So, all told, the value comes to 1.26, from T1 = 0.839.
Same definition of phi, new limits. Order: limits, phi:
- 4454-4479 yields 1.26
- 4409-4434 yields 1.25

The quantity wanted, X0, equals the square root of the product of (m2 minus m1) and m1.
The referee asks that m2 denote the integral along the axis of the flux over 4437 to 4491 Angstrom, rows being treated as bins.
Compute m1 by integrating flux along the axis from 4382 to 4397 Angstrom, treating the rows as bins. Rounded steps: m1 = 102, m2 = 395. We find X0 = 173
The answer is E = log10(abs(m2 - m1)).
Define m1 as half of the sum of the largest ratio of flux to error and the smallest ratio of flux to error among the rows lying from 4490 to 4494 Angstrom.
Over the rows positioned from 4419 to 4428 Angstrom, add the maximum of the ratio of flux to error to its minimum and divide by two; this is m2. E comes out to -0.9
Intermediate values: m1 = 6.14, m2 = 6.3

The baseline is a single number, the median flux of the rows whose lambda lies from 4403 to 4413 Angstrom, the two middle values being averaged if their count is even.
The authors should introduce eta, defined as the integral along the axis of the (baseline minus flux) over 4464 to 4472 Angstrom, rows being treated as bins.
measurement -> 2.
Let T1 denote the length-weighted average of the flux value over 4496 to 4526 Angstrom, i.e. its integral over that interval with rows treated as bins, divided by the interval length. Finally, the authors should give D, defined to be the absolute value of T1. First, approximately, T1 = 7.3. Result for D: 7.29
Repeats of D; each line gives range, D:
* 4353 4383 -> 7.25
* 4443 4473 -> 7.10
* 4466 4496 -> 7.36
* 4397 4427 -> 6.88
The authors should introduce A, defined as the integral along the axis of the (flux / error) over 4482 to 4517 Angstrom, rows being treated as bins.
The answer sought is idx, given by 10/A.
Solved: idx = 0.0423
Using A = 236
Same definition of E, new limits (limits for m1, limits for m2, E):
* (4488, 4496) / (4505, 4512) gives -0.4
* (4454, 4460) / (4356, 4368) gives -0.1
